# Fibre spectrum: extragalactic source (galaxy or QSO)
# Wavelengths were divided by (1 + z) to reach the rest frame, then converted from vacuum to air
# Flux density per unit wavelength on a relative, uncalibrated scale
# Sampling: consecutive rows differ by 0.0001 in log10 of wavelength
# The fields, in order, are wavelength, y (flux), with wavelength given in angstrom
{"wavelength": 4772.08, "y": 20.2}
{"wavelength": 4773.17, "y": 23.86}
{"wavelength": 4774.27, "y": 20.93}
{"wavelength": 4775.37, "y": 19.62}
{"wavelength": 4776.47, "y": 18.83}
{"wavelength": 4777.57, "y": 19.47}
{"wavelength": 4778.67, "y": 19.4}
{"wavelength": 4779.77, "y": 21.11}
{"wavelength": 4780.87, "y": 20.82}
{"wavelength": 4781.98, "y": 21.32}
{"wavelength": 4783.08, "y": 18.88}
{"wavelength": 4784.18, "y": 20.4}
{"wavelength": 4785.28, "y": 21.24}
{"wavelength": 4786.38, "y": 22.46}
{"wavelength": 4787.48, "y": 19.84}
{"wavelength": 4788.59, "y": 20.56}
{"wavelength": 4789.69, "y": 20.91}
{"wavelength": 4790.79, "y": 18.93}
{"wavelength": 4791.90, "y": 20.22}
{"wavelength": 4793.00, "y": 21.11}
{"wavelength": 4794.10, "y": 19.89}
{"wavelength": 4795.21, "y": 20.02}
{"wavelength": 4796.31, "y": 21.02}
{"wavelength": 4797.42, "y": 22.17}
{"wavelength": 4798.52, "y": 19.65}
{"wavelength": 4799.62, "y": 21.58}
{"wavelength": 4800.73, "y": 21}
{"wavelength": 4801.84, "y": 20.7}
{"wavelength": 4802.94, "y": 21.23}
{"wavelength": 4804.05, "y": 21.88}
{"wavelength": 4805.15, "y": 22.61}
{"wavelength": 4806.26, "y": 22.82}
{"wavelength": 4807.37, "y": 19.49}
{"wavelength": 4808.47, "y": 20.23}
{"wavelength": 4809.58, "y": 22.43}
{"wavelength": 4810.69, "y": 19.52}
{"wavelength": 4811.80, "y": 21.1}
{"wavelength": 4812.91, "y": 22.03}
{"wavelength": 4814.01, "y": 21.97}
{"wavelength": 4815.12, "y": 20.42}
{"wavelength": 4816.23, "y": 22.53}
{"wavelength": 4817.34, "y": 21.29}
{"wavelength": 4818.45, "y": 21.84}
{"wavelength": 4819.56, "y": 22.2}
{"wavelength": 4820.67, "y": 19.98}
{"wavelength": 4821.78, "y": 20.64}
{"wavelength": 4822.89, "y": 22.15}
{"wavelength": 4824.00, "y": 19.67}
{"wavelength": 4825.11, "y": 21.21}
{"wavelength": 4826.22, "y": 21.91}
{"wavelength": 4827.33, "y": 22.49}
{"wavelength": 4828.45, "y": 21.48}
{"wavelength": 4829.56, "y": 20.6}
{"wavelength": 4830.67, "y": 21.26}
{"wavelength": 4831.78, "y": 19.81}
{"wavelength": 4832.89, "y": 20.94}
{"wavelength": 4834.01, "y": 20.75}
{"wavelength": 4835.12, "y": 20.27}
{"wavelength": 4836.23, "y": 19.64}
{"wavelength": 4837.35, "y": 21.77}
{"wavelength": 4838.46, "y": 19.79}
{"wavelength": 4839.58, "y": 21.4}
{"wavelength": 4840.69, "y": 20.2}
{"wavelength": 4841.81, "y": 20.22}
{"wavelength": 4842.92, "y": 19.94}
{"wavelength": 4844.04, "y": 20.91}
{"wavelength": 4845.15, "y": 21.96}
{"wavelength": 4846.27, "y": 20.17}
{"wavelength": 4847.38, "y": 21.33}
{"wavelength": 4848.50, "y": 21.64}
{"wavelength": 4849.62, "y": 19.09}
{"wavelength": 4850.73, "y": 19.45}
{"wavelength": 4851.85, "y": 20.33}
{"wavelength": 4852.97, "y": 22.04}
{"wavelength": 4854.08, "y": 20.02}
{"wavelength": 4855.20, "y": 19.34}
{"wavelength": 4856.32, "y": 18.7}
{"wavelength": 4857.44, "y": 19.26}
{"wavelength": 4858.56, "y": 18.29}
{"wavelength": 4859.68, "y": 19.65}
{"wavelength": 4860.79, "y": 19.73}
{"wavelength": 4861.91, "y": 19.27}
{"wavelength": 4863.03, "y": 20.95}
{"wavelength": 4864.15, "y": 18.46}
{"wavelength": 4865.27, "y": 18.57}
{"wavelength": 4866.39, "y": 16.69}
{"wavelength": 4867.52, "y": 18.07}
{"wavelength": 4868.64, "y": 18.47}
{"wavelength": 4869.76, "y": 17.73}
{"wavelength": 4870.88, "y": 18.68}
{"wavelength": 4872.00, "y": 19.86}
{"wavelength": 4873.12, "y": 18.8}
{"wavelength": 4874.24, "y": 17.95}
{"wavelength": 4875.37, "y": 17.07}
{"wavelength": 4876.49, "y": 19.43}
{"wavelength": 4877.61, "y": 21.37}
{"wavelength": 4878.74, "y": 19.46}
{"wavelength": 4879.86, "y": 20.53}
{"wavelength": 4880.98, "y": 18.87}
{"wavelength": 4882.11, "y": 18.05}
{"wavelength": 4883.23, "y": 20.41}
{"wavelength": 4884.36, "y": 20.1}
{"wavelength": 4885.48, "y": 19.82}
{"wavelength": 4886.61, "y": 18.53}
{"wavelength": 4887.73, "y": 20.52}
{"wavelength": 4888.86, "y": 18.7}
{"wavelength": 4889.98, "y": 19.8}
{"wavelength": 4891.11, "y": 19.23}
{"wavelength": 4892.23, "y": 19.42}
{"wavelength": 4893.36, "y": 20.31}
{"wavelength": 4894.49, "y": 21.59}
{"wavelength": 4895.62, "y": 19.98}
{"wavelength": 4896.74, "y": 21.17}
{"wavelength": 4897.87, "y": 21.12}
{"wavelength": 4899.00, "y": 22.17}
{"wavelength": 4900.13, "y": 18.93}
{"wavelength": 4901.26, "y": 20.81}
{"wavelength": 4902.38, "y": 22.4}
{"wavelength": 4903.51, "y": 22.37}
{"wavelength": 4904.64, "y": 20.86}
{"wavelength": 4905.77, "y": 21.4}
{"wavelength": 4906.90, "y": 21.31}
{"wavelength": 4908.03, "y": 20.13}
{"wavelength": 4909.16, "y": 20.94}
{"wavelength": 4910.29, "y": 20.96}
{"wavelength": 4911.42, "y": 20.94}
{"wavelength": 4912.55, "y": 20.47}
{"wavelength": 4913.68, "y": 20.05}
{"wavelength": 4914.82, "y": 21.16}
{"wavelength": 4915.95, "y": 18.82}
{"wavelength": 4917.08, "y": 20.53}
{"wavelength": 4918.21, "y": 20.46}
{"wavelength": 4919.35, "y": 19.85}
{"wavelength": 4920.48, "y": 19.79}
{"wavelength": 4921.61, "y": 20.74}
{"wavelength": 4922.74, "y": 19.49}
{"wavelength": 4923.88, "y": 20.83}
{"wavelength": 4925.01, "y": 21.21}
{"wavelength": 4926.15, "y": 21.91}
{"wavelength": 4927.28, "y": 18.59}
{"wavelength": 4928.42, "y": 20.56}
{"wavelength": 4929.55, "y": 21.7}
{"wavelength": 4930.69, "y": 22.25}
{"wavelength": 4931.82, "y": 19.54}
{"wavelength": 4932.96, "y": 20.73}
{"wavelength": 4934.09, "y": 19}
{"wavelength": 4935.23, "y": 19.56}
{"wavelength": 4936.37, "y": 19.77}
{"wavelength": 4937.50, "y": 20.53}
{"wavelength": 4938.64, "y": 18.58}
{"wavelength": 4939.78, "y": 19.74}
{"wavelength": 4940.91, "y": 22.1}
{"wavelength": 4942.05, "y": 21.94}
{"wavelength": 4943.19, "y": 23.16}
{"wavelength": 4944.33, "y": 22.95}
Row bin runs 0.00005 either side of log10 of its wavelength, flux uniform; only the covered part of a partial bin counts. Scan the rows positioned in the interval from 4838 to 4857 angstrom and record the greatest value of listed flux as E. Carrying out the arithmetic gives 22.04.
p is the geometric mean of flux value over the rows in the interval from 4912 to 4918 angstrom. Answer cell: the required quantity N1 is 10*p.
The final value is 202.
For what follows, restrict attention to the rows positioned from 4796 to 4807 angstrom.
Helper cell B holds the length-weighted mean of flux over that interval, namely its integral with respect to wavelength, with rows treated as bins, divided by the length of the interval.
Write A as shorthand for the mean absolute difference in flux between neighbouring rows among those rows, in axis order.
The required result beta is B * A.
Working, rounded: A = 0.96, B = 21.4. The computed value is 20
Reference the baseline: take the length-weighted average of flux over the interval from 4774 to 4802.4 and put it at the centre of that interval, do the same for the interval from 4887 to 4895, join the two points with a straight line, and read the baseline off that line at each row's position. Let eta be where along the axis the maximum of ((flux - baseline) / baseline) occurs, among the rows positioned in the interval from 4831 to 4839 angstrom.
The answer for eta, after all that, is 4837.35 angstrom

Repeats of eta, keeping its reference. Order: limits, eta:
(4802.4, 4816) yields 4806.26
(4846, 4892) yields 4852.97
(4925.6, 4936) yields 4930.69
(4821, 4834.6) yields 4827.33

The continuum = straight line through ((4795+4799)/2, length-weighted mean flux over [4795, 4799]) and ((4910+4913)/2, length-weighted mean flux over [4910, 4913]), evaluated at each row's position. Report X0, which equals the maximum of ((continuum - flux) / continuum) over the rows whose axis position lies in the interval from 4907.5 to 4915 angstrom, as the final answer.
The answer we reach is 0.036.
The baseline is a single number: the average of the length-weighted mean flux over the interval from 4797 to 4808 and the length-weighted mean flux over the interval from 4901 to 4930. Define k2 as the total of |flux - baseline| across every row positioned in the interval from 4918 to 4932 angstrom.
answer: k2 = 12.3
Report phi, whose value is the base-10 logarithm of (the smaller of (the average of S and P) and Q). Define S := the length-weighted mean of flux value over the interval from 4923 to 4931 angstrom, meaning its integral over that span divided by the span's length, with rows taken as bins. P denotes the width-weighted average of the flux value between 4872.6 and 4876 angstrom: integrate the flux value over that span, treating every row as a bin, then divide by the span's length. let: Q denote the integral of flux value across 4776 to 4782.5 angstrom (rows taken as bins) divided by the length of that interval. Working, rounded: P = 17.9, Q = 20.1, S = 20.9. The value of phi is 1.29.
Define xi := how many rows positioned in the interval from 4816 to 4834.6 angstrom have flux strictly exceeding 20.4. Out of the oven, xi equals 14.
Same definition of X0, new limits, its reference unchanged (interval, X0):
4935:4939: 0.107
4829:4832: 0.048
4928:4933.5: 0.060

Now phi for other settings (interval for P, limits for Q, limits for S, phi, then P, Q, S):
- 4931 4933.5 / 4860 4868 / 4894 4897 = 1.28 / 20.4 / 18.9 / 20.9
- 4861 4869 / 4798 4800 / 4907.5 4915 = 1.29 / 18.7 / 20.6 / 20.6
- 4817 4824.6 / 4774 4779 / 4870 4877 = 1.29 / 21.1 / 19.6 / 18.6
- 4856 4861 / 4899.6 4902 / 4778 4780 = 1.29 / 19.1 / 20.1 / 20.1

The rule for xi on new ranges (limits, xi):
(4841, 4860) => 5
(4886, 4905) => 9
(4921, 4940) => 9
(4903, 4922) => 12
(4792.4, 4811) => 11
